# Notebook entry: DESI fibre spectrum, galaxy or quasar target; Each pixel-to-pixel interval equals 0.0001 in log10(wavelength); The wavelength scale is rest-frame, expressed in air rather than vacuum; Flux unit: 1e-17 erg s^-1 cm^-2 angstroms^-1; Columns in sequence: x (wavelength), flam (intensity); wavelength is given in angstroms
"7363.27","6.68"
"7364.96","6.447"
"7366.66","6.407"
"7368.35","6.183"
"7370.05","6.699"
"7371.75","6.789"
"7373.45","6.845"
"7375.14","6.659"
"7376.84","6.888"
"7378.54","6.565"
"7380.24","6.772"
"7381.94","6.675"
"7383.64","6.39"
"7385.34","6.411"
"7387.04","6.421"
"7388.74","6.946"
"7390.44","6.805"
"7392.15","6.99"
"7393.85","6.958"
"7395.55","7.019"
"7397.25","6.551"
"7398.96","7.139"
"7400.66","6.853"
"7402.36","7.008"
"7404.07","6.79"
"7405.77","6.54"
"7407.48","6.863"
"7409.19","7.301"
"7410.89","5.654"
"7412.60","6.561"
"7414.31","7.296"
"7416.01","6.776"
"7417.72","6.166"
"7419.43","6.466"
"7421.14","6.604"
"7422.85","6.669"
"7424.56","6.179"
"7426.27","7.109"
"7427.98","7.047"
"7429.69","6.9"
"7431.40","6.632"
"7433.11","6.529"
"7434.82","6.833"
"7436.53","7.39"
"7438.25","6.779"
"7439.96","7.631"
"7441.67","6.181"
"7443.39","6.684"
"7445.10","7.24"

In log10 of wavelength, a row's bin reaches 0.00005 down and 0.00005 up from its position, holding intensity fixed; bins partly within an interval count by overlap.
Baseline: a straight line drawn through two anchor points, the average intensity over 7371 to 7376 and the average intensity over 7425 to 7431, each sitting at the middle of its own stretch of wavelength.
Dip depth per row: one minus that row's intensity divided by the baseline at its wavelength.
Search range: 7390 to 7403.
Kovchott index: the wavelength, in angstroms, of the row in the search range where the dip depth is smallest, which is 7398.96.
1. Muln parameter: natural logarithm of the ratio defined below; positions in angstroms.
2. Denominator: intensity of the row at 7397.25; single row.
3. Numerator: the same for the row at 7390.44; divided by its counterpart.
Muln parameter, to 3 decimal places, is 0.038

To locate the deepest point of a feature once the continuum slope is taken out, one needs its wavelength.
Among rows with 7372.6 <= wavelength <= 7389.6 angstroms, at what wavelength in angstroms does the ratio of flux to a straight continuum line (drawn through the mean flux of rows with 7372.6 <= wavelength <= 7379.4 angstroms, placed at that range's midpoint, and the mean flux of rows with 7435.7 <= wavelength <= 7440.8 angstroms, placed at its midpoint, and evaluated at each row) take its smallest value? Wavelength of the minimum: 7383.64 angstroms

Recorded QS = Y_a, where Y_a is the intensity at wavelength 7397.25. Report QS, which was 6.551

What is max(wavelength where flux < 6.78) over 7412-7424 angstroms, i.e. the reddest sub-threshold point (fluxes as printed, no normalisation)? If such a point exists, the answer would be 7422.85 angstroms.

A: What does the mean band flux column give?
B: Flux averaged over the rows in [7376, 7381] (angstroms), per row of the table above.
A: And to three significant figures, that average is 6.74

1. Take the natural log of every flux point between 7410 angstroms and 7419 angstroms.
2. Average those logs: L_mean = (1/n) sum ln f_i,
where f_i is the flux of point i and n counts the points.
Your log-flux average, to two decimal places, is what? 1.87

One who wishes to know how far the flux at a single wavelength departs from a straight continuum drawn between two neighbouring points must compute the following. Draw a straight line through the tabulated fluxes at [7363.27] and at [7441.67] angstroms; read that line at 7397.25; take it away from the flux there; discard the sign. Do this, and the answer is 0.09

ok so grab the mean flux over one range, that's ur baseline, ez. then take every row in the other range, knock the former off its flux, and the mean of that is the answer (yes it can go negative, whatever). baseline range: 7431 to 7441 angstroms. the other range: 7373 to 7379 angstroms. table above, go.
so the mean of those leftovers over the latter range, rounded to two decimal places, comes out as -0.23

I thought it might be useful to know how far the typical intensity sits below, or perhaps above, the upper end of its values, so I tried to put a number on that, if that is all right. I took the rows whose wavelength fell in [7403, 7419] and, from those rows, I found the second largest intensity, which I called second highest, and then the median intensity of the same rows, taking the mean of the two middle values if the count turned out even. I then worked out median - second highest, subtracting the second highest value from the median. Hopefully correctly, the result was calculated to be -0.52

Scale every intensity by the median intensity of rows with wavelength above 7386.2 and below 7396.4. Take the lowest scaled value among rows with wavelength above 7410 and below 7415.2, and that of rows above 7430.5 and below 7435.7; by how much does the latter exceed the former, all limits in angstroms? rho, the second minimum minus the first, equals 0.13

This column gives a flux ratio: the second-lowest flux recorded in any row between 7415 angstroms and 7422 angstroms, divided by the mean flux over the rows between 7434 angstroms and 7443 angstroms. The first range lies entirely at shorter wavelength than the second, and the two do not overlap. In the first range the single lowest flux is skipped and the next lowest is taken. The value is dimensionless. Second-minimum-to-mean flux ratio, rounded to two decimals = 0.93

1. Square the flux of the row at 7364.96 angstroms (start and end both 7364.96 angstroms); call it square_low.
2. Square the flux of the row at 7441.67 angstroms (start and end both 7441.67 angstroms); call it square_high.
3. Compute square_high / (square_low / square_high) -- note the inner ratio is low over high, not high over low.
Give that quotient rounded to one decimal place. 35.1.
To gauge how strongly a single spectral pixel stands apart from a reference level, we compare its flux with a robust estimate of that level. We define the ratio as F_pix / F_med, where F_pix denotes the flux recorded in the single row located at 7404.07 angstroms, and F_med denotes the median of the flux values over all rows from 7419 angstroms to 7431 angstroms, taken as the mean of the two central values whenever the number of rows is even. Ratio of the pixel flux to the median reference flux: 1.02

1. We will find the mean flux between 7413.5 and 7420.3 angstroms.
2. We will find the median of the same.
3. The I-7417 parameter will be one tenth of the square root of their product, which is 0.665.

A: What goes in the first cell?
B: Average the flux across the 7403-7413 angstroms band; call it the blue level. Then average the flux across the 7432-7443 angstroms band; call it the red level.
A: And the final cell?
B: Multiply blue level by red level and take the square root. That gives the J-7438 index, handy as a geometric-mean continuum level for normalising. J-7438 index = 6.75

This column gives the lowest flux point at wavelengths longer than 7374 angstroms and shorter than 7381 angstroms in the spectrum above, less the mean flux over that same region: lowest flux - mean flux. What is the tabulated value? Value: -0.16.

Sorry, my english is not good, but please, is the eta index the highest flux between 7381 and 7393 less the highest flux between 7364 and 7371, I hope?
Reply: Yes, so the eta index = 0.29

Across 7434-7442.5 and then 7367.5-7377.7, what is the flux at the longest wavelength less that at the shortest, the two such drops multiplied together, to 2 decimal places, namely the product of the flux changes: -0.46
